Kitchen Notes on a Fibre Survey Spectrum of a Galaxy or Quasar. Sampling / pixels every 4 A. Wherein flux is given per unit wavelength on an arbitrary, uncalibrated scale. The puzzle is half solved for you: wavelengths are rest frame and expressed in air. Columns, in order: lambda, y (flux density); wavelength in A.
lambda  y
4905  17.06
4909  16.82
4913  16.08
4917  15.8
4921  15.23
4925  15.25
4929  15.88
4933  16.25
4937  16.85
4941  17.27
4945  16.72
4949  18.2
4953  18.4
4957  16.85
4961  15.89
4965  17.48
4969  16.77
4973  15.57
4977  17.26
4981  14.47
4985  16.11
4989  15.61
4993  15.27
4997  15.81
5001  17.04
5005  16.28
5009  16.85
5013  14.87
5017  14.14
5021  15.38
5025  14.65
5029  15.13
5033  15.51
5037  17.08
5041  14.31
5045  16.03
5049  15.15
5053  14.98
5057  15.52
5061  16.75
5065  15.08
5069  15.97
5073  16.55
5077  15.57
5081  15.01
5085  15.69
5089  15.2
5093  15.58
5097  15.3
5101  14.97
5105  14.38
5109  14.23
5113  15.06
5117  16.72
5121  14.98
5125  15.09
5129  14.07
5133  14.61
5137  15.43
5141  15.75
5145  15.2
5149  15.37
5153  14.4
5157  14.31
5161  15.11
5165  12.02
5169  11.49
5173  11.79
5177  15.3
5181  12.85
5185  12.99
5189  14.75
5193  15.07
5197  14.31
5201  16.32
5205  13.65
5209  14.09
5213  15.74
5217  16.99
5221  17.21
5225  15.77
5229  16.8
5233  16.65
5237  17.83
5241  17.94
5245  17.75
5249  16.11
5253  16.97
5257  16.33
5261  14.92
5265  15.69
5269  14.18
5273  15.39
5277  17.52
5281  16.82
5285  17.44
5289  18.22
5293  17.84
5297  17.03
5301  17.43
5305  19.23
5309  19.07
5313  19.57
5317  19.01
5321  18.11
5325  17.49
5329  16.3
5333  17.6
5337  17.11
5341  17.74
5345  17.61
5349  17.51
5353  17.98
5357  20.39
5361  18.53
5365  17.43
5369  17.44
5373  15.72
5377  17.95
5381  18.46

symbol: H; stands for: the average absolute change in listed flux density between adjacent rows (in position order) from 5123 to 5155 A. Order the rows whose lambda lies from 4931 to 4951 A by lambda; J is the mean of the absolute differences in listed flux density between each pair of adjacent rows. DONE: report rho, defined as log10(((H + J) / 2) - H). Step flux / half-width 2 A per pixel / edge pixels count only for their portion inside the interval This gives -1.2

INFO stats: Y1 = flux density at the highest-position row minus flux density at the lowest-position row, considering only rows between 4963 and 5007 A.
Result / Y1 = -1.2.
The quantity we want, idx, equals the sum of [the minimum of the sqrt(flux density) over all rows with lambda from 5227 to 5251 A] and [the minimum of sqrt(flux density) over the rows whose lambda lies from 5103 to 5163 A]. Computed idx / 7.76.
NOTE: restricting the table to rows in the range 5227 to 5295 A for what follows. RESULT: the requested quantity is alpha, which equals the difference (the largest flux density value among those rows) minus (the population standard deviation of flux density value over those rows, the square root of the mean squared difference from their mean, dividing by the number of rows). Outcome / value 17.1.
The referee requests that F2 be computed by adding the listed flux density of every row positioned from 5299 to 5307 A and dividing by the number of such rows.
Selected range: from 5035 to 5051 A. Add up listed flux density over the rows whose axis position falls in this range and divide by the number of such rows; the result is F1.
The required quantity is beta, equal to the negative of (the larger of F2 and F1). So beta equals -18.33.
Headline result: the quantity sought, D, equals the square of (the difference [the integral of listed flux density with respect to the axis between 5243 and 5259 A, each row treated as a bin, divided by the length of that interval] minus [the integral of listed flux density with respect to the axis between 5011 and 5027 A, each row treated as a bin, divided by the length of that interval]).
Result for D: 4.1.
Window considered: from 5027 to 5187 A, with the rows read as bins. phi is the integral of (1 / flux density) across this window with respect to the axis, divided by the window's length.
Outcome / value 0.068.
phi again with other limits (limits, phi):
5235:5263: 0.060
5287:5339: 0.056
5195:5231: 0.064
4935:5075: 0.063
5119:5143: 0.067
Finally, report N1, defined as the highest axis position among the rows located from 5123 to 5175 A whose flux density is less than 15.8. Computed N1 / 5173 A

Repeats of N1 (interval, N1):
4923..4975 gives 4973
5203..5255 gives 5225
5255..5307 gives 5273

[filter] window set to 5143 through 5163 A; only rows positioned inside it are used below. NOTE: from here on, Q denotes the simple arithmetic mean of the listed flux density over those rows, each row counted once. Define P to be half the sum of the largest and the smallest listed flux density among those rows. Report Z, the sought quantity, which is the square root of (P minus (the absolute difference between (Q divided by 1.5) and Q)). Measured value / 3.14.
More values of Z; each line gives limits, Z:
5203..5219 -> 3.21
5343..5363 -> 3.58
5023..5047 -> 3.25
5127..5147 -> 3.15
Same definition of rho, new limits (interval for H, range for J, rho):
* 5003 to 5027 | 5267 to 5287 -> -1.2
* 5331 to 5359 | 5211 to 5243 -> -1.5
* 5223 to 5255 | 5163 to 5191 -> -0.4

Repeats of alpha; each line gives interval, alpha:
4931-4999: 17.4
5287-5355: 18.7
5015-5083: 16.3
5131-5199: 14.4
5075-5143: 16.1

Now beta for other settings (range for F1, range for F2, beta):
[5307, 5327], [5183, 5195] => -18.65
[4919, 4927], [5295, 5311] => -18.19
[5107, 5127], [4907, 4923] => -15.98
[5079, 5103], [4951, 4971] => -17.08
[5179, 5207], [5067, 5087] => -15.76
